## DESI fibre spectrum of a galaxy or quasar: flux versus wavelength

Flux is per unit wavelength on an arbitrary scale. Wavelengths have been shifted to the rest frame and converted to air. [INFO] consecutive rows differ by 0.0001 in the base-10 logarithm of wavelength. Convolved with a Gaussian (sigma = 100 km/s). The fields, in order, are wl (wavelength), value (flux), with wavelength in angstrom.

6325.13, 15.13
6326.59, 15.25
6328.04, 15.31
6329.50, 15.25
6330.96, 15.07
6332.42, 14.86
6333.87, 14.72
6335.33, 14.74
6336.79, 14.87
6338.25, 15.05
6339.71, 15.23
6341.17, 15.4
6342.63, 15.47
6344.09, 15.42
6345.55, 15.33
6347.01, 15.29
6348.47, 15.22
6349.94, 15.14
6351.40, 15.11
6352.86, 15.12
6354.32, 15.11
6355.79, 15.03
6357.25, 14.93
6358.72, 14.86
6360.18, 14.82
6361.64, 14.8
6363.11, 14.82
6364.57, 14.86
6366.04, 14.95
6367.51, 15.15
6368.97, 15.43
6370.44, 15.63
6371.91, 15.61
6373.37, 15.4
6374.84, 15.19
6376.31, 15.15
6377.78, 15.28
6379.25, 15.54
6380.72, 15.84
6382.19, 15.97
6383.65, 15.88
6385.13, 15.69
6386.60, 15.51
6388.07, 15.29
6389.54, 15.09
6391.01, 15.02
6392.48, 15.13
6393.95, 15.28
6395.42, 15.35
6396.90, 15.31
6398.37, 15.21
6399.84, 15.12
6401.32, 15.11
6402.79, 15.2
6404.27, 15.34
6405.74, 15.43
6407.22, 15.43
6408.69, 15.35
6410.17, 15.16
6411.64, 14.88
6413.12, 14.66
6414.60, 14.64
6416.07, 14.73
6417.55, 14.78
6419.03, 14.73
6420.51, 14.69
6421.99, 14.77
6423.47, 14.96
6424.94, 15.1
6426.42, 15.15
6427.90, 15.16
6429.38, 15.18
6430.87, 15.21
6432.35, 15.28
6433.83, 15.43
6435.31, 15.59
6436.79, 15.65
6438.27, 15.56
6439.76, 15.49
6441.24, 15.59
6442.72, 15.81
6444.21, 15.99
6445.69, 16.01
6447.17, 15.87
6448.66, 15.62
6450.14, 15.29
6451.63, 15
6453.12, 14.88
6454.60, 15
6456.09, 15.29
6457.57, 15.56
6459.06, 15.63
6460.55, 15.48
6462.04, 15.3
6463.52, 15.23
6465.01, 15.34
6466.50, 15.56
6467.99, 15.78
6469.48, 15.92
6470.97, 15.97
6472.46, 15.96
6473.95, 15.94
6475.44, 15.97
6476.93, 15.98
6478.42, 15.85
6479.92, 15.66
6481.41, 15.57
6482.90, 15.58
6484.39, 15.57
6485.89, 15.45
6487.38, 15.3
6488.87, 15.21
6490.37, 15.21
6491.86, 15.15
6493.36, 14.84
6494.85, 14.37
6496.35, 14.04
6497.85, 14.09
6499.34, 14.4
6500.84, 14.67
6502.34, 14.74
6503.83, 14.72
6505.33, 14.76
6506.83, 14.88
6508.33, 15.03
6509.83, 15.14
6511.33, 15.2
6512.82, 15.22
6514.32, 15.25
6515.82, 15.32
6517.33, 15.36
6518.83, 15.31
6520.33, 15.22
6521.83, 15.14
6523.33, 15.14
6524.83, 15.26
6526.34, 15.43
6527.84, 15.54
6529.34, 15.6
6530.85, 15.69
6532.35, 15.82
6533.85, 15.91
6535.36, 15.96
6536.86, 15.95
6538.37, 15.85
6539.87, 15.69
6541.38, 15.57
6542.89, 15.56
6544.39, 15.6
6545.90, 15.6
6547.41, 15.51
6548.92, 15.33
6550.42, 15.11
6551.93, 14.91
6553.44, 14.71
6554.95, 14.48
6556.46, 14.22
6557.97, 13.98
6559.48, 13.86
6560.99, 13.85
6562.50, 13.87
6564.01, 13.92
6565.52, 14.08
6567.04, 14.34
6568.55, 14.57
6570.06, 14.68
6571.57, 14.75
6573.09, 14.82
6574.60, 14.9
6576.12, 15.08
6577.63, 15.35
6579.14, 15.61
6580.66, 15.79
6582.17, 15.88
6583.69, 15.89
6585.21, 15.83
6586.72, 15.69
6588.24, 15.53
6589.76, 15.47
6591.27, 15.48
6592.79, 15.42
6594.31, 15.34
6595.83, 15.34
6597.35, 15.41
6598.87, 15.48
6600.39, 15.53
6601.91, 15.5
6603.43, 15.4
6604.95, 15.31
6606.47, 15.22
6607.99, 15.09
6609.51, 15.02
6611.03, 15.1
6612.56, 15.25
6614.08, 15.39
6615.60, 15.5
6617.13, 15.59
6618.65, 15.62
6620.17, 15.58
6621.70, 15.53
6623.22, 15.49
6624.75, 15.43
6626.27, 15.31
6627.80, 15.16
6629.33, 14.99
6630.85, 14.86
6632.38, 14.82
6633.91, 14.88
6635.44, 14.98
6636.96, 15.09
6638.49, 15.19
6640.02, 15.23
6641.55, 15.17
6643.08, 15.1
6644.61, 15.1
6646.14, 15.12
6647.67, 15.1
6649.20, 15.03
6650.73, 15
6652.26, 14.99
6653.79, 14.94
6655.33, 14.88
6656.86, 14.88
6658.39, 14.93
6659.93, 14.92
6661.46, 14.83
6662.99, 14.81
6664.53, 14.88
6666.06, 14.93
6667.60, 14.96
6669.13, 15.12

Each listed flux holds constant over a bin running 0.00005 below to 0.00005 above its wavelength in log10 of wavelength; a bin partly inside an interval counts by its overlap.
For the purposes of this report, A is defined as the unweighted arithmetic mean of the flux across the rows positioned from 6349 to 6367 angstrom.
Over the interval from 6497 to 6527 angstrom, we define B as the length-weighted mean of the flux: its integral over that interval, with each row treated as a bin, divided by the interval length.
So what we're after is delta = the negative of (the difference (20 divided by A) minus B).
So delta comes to 13.7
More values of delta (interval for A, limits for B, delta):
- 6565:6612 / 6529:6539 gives 14.5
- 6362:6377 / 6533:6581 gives 13.7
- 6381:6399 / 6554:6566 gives 12.7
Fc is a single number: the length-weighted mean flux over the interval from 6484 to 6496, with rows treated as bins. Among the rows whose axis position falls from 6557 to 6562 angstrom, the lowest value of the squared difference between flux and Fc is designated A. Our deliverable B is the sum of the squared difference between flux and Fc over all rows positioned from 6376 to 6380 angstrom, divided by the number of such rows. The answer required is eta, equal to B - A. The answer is -1.13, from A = 1.2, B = 0.08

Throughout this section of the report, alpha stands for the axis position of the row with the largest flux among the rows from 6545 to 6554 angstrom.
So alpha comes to 6545.90 angstrom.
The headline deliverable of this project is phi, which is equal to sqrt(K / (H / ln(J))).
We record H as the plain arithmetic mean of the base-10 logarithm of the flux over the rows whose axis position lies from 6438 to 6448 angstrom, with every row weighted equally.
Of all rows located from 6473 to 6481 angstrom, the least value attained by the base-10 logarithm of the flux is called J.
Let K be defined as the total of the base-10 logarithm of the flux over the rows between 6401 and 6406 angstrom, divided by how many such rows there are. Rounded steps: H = 1.20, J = 1.19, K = 1.18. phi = 0.419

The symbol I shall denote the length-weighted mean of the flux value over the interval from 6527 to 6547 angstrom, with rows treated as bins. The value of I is 15.7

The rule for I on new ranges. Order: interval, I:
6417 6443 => 15.2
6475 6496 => 15.4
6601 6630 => 15.3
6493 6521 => 14.9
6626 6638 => 15.0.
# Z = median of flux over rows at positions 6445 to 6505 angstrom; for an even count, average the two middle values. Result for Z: 15.4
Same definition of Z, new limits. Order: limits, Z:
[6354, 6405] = 15.2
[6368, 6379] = 15.4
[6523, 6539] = 15.7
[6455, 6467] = 15.4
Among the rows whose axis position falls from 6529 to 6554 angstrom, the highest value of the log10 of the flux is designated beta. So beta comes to 1.20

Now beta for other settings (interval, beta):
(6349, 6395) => 1.20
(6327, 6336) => 1.18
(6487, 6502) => 1.18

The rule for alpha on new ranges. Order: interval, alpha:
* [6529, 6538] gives 6535.36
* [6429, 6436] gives 6435.31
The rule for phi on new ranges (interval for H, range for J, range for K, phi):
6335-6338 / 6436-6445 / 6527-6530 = 0.421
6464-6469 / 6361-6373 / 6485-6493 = 0.395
